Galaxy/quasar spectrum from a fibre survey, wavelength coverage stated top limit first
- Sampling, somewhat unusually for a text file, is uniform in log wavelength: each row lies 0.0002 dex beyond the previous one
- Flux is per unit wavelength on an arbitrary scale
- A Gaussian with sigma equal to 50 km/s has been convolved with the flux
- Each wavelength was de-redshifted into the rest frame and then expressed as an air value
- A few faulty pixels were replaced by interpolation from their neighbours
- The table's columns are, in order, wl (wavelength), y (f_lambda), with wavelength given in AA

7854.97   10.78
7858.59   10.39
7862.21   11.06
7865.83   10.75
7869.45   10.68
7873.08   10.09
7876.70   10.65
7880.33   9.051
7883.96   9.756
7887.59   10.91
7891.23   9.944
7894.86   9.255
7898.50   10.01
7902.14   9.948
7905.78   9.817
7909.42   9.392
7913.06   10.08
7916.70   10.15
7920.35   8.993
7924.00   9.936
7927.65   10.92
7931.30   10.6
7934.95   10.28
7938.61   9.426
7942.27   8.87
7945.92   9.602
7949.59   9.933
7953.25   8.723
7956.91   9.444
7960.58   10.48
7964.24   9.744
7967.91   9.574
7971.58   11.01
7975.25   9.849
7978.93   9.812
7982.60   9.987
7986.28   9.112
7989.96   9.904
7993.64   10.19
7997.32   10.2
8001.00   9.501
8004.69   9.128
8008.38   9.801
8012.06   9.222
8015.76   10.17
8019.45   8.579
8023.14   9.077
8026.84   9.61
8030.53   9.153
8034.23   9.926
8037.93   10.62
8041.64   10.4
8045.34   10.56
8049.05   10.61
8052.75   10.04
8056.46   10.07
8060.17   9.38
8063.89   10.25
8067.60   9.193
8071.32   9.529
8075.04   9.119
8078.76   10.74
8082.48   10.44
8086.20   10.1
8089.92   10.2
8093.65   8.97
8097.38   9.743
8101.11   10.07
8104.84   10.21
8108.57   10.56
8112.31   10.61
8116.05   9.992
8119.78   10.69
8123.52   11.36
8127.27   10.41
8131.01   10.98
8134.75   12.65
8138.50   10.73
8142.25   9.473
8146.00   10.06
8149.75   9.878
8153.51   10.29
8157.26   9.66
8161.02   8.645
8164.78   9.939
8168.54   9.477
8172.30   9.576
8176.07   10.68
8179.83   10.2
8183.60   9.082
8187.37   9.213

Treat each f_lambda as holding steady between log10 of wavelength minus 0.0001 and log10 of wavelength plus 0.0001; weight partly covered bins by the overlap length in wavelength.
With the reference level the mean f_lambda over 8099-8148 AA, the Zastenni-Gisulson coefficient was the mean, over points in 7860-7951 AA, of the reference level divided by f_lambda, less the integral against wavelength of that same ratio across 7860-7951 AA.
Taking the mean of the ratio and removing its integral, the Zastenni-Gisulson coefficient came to -96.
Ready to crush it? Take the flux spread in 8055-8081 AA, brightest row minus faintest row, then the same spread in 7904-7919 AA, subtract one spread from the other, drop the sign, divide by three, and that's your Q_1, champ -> 0.29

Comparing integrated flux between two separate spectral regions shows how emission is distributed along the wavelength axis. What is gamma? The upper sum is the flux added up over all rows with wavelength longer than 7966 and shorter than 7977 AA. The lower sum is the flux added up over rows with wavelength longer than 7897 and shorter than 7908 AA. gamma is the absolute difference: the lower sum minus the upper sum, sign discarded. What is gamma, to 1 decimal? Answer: 0.7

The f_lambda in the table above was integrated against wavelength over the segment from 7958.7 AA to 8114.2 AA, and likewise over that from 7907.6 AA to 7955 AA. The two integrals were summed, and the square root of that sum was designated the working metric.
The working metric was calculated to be 45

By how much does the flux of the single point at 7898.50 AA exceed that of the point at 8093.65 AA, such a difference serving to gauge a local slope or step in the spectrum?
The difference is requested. 1.0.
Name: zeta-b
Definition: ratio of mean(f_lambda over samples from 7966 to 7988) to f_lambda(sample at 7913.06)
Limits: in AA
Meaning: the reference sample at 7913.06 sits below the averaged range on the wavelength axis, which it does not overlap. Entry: 0.98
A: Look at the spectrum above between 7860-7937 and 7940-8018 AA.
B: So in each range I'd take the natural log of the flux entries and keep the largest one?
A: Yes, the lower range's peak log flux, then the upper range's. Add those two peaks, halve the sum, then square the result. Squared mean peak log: 5.77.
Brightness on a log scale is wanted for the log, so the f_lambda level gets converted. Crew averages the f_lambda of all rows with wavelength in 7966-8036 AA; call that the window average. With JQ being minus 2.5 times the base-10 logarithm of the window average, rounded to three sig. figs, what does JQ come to -2.46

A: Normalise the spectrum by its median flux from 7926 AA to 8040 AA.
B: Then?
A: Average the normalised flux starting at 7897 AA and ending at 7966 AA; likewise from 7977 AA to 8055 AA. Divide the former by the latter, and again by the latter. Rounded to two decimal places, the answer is 1.00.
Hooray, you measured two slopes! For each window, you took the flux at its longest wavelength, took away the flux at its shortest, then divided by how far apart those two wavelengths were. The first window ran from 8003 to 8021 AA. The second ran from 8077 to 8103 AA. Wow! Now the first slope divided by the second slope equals 1.2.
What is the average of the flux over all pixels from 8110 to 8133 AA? 10.7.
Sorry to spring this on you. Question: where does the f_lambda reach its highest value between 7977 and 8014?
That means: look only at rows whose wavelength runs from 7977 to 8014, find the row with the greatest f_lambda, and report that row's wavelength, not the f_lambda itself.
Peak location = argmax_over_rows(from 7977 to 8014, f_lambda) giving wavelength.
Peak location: 7997.32 AA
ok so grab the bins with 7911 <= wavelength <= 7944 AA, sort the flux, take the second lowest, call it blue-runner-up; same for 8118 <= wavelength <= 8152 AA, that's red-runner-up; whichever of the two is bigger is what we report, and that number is 9.88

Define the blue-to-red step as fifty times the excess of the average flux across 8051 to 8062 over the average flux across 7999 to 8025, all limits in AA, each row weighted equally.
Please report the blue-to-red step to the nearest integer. 24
